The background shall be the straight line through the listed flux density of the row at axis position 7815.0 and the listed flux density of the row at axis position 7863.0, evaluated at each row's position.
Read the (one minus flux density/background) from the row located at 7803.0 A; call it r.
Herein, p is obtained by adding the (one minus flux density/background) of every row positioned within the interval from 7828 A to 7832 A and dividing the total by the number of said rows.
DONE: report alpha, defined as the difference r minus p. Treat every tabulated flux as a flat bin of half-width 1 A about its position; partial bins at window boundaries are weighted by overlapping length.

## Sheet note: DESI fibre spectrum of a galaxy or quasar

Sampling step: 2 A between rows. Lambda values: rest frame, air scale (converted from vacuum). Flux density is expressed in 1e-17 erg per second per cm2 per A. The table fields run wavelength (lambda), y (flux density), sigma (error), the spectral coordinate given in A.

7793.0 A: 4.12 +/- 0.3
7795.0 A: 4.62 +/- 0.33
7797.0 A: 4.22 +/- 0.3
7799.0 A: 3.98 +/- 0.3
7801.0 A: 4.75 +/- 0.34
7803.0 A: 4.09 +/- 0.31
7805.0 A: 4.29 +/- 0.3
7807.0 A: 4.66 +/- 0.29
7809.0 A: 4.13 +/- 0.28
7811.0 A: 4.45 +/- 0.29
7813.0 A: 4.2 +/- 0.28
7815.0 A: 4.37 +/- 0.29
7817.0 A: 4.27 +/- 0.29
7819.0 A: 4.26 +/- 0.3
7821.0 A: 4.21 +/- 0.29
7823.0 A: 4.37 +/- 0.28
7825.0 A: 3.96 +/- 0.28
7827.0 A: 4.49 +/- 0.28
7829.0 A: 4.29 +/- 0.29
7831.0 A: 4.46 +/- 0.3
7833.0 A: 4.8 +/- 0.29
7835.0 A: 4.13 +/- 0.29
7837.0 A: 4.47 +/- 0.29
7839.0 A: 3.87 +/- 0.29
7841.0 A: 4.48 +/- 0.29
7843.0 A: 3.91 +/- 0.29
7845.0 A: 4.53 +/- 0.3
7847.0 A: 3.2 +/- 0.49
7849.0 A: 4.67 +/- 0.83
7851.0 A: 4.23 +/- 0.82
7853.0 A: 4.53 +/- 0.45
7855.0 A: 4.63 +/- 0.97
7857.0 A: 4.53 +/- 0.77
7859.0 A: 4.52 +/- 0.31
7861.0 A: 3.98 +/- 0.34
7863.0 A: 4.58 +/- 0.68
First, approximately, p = 0.014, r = 0.053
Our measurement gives 0.04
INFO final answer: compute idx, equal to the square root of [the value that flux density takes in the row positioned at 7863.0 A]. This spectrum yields 2.14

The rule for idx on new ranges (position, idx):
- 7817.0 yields 2.07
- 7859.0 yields 2.13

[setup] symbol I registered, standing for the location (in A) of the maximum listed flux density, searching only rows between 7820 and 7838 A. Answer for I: 7833.0 A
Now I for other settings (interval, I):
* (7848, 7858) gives 7849.0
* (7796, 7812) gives 7801.0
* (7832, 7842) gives 7833.0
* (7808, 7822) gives 7811.0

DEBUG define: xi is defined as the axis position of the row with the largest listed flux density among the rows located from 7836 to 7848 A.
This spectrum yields 7845.0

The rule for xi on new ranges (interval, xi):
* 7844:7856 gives 7849.0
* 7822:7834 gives 7833.0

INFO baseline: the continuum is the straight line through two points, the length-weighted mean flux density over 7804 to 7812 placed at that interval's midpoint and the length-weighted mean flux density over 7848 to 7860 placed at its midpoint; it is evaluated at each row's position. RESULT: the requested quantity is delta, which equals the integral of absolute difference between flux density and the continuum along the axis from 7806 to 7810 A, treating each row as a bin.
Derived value 1.07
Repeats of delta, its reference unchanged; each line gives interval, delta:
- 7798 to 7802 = 1.53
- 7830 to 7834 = 0.71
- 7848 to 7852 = 0.89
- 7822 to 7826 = 1.06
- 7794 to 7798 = 0.81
